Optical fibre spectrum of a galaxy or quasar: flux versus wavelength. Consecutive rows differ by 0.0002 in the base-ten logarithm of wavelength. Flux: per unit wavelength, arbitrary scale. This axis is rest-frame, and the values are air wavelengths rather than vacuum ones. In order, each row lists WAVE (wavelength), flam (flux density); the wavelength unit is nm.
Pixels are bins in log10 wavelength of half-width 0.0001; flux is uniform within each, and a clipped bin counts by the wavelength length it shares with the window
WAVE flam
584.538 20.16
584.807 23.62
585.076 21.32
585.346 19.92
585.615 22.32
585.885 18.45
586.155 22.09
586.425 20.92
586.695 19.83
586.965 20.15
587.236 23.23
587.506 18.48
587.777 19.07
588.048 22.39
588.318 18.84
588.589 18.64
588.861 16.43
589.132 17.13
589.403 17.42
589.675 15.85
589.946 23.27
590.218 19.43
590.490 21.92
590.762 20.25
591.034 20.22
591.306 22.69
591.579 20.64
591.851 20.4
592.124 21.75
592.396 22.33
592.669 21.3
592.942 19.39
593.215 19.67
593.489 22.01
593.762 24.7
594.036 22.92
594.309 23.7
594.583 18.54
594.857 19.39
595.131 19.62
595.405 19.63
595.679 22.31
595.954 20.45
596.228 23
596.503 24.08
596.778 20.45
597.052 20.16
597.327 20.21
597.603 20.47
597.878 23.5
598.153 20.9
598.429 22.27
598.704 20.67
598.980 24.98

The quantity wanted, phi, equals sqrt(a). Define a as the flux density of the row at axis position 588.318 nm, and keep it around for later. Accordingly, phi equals 4.34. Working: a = 18.84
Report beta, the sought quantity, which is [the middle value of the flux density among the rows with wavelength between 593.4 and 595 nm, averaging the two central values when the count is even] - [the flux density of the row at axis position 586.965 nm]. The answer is 2.3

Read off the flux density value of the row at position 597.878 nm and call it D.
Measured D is 23.5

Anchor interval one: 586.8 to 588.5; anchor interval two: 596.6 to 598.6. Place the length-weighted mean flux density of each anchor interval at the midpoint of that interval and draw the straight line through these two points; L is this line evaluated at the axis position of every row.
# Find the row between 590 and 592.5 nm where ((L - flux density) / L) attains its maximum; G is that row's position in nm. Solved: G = 590.218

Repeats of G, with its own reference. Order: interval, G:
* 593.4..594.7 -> 594.583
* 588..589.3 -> 588.861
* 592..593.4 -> 592.942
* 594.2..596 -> 594.583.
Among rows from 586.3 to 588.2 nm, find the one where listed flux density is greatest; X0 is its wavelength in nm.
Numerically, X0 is 587.236 nm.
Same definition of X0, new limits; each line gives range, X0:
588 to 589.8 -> 588.048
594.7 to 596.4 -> 596.228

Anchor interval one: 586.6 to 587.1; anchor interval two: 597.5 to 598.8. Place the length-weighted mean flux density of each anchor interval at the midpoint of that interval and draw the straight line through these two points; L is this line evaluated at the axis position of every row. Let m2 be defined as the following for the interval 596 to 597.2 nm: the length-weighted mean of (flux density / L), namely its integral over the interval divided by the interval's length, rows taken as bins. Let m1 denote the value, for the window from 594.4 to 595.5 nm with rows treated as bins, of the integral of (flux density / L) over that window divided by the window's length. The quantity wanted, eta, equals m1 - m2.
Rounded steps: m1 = 0.92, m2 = 1.02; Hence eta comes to -0.10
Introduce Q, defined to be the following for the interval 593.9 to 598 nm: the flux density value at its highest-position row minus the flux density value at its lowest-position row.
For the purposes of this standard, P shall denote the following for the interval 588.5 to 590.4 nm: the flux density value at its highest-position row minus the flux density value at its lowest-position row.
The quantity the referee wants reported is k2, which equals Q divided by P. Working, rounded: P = 0.8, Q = 0.6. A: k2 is 0.7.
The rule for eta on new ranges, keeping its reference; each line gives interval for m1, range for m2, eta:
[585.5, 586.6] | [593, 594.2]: -0.01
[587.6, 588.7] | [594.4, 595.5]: 0.06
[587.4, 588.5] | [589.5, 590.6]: 0.00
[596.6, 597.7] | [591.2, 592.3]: -0.08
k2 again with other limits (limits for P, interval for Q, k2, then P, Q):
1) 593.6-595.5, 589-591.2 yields -0.6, -5.1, 3.1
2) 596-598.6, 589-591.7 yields -4.8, -0.7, 3.5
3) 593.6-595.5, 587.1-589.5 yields 1.1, -5.1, -5.8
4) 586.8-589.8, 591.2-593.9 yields -0.5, -4.3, 2.0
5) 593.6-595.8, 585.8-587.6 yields 0.0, -2.4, 0.0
